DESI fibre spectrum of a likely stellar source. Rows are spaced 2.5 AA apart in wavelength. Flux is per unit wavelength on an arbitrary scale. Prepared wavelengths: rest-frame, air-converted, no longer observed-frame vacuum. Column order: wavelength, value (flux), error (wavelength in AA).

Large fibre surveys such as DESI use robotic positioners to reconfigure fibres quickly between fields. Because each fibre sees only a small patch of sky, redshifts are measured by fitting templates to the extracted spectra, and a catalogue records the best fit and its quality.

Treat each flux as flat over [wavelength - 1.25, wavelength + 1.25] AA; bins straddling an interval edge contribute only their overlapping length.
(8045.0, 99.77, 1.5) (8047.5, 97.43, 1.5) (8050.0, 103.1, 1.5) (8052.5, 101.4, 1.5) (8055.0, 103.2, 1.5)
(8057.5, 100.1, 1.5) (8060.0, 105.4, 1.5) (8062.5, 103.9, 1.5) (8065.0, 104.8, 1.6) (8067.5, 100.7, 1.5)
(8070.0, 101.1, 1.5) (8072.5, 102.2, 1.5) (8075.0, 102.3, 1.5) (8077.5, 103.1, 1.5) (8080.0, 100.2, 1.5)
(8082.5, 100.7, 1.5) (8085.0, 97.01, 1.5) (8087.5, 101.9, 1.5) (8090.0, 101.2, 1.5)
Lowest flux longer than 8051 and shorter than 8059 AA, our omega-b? 100.1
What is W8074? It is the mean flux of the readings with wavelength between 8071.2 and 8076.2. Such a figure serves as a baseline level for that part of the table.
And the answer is 102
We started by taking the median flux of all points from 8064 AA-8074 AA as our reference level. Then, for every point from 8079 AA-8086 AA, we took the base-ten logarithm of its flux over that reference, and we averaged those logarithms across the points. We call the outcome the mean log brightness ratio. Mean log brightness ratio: -0.010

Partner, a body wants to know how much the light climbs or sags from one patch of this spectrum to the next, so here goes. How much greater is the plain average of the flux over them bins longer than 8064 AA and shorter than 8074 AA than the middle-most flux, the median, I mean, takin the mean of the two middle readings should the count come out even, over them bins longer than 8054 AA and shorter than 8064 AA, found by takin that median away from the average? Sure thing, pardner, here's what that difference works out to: -1.4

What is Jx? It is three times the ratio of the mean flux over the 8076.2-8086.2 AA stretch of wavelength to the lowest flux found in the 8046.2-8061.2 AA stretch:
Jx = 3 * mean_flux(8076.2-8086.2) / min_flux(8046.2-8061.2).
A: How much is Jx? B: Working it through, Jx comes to 3.09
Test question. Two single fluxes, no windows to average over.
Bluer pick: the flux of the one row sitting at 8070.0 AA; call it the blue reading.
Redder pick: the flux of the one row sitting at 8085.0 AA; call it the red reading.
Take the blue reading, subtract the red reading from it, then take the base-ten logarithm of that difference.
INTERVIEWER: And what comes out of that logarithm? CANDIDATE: 0.61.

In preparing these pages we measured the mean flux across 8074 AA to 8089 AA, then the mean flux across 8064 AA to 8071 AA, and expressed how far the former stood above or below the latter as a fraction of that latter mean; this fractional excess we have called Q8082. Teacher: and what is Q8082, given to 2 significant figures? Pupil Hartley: -0.013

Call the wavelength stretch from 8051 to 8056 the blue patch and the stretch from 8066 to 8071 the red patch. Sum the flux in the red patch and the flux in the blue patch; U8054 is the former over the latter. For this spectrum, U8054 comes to 0.99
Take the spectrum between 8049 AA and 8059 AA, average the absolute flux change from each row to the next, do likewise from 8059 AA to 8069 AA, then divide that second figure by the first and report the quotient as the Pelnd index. 1.0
